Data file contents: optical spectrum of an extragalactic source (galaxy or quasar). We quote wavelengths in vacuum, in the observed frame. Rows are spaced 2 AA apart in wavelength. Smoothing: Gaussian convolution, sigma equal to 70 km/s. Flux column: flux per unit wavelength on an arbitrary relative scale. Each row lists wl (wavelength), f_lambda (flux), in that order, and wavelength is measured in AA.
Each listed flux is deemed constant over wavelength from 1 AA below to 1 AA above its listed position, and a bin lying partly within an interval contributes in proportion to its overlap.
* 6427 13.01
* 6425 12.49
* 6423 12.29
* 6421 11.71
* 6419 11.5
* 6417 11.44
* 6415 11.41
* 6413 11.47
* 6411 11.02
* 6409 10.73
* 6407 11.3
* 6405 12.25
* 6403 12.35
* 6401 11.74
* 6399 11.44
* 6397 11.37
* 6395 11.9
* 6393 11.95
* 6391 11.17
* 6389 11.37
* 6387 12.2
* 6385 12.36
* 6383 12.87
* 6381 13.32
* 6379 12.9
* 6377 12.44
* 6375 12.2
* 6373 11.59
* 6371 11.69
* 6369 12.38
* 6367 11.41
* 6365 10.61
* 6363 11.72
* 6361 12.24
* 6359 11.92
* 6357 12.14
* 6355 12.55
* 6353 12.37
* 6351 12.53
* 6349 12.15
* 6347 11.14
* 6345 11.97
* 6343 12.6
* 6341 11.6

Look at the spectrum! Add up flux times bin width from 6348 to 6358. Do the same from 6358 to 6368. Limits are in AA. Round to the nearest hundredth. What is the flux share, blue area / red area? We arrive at 1.07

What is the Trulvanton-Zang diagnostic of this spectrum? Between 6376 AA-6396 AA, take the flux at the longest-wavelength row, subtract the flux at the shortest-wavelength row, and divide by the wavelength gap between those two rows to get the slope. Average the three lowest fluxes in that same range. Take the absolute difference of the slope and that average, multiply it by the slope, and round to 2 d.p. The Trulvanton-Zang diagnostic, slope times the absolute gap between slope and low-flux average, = -0.35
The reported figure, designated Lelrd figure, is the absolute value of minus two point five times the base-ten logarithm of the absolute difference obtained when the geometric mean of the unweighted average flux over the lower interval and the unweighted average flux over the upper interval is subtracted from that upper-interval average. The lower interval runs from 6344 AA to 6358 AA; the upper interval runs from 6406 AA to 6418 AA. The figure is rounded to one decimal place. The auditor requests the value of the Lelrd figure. 0.9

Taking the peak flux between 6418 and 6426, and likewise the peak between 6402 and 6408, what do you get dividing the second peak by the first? 0.99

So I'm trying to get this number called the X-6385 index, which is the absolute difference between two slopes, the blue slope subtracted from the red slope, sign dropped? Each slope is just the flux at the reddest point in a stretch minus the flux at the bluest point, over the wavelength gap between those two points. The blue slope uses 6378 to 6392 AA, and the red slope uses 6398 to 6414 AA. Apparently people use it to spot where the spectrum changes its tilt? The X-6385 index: 0.15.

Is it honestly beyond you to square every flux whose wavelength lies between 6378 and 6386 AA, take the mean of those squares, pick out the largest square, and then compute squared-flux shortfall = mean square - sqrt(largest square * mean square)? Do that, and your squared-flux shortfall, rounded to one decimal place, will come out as -5.8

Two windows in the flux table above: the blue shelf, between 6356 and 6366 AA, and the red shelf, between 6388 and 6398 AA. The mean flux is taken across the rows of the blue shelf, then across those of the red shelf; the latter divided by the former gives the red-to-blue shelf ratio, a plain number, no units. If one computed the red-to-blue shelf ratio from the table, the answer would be 0.99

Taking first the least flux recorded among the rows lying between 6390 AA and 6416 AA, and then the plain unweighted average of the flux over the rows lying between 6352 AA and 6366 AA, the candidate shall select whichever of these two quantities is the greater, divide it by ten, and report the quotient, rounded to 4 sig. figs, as 1.194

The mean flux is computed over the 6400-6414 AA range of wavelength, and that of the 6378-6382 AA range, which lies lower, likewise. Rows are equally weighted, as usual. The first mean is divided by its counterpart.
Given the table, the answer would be 0.88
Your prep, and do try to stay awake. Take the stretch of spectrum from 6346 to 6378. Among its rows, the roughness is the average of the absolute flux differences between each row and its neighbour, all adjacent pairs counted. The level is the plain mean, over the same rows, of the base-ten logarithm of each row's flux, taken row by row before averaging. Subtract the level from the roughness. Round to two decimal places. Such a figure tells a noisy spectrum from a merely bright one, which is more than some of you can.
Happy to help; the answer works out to -0.56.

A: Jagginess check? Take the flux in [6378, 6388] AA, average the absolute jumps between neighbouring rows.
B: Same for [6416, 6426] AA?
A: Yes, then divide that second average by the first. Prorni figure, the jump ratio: 0.68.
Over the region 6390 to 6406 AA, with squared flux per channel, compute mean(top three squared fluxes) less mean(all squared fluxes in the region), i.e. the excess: 10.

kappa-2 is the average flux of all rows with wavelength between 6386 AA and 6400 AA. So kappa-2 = 11.6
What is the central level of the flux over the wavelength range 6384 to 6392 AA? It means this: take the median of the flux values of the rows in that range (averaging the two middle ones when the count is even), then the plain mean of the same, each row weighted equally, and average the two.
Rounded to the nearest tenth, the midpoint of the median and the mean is 11.8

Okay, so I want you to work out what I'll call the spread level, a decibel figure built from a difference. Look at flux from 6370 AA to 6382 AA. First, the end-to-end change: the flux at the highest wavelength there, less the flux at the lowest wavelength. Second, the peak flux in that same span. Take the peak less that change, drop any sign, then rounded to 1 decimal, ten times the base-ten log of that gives 10.7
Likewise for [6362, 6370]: 10.7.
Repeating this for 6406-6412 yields 10.6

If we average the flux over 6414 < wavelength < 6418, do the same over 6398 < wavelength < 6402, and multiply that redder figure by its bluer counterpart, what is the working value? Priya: 132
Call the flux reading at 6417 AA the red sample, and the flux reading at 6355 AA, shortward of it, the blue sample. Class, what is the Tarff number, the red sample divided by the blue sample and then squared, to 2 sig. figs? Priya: 0.83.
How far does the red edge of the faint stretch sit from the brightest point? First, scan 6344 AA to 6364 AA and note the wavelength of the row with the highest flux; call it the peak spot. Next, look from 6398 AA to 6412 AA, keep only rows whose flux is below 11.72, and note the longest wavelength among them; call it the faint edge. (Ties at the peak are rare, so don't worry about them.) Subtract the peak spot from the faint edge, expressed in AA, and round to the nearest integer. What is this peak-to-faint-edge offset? 56 AA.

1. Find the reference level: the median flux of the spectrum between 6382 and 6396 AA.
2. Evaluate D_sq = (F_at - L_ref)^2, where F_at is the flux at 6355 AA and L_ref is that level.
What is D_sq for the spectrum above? 0.36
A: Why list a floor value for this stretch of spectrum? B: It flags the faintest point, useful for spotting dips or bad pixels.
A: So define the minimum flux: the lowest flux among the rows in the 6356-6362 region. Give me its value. 11.92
